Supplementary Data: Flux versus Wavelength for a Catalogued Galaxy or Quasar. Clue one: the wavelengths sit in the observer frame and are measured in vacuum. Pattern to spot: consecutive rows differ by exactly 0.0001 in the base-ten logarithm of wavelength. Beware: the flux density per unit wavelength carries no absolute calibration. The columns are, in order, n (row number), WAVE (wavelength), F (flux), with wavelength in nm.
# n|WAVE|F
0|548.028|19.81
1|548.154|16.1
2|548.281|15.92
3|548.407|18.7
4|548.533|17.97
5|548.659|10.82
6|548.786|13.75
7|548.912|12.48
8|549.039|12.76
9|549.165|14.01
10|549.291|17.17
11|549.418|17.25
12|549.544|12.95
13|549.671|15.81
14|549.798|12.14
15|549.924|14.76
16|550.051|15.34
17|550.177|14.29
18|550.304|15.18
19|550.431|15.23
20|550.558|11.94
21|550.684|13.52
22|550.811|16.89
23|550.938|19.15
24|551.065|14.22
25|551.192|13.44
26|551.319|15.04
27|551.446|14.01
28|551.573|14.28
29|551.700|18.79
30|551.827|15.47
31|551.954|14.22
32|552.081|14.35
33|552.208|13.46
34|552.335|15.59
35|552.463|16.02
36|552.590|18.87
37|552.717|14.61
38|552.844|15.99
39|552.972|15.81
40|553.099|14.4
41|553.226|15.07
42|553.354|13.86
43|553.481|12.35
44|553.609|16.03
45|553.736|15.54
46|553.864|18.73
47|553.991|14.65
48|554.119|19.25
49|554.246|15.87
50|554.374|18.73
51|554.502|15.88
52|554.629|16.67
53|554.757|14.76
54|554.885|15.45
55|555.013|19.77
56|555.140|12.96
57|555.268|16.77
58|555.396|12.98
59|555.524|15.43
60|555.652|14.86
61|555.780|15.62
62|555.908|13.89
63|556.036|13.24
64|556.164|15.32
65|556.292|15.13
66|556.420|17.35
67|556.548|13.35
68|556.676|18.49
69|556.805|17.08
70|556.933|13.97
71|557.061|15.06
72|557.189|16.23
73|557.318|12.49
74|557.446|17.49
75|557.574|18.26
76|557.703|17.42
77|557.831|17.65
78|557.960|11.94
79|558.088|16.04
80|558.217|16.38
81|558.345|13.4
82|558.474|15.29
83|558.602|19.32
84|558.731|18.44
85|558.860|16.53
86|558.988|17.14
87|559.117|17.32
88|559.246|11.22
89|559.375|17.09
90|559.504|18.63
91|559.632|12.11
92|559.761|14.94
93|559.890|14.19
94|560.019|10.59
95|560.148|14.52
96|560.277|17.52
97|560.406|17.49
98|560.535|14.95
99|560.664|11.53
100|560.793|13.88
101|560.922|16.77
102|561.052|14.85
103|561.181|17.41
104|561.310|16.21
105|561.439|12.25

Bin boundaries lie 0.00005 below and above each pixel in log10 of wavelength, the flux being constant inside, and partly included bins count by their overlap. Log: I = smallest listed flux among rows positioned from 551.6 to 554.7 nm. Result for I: 12.35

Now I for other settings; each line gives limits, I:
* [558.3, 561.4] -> 10.59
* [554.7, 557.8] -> 12.49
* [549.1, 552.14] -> 11.94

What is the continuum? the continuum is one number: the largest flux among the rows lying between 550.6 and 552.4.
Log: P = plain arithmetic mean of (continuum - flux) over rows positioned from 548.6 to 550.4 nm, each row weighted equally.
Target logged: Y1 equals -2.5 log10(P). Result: -1.7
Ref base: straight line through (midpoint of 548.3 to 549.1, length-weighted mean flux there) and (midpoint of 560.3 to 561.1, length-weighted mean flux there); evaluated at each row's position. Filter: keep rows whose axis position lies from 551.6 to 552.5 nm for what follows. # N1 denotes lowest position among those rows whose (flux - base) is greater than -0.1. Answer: 551.700 nm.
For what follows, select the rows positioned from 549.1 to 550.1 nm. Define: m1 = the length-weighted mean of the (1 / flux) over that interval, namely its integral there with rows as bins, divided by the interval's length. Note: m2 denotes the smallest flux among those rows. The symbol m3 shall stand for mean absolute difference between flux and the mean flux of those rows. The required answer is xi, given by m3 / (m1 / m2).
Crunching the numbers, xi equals 261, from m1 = 0.068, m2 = 12.14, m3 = 1.5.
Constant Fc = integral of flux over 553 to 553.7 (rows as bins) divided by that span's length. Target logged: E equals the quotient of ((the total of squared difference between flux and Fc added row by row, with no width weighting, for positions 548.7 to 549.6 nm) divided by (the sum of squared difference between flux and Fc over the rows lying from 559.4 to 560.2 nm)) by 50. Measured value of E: 0.013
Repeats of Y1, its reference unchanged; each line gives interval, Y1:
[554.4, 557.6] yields -1.4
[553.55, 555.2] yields -1.1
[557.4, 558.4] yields -1.2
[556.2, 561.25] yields -1.4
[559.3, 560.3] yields -1.6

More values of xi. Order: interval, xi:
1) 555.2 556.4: 184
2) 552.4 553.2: 229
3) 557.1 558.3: 312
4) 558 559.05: 283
